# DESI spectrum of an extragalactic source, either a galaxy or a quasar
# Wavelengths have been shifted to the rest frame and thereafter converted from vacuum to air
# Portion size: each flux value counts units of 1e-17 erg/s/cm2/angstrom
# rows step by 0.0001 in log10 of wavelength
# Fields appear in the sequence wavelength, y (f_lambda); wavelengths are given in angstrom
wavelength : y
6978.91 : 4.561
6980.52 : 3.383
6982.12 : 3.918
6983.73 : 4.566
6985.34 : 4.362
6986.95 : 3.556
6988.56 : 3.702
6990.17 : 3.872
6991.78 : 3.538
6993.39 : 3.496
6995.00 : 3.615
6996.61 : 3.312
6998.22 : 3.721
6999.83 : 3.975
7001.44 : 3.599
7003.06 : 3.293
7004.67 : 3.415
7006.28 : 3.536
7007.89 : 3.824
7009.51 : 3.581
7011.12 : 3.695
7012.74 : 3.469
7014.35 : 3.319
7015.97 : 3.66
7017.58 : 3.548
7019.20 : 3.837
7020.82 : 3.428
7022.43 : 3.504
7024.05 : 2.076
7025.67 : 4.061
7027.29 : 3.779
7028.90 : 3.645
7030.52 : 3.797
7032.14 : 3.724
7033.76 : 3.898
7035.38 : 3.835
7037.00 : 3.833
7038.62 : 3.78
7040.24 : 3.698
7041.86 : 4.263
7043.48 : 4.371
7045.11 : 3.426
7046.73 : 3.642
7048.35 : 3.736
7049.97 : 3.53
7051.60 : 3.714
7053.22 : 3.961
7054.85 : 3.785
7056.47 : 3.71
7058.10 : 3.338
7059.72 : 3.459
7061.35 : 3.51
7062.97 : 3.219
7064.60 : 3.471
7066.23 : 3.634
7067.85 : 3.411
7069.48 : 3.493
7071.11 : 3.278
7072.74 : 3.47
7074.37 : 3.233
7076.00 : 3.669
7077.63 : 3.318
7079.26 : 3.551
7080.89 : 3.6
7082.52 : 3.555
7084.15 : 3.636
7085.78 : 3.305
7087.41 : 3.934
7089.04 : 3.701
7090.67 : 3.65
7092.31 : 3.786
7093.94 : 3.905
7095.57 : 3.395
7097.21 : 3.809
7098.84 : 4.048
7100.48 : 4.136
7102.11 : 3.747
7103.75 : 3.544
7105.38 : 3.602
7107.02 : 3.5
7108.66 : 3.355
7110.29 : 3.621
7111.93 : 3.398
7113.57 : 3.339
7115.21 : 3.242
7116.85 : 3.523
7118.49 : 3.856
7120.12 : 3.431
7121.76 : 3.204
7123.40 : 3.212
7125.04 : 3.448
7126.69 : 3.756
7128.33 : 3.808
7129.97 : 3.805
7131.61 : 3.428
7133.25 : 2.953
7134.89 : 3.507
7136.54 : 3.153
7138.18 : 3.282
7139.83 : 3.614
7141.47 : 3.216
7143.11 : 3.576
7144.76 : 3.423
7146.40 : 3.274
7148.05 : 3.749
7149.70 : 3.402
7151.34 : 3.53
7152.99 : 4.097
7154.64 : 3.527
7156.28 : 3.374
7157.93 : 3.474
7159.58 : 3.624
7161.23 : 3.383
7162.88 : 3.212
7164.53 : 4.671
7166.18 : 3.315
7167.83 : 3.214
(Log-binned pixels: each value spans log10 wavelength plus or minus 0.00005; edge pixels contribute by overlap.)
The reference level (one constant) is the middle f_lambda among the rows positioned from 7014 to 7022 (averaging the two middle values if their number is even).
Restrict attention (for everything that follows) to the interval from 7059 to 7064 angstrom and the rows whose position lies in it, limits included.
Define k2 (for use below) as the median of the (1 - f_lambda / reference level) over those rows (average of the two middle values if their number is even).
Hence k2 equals 0.03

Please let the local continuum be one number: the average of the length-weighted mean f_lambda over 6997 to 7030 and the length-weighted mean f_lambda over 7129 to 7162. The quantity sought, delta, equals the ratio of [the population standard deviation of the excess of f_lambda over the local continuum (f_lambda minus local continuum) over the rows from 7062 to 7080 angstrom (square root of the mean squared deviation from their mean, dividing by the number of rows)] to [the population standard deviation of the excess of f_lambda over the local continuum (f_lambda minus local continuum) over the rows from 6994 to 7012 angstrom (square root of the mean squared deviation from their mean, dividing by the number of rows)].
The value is 0.7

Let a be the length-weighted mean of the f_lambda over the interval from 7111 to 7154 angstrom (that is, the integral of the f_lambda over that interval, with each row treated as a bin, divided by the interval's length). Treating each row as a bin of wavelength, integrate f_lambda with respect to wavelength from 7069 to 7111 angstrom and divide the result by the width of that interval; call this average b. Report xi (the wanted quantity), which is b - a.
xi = 0.14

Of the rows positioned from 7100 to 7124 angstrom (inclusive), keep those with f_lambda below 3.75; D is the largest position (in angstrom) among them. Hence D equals 7123.40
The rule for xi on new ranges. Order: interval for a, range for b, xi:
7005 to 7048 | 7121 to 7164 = -0.19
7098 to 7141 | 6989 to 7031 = 0.04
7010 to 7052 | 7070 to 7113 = -0.06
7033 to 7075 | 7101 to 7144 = -0.17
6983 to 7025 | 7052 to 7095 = -0.03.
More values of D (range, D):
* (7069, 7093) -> 7090.67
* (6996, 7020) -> 7017.58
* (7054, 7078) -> 7077.63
